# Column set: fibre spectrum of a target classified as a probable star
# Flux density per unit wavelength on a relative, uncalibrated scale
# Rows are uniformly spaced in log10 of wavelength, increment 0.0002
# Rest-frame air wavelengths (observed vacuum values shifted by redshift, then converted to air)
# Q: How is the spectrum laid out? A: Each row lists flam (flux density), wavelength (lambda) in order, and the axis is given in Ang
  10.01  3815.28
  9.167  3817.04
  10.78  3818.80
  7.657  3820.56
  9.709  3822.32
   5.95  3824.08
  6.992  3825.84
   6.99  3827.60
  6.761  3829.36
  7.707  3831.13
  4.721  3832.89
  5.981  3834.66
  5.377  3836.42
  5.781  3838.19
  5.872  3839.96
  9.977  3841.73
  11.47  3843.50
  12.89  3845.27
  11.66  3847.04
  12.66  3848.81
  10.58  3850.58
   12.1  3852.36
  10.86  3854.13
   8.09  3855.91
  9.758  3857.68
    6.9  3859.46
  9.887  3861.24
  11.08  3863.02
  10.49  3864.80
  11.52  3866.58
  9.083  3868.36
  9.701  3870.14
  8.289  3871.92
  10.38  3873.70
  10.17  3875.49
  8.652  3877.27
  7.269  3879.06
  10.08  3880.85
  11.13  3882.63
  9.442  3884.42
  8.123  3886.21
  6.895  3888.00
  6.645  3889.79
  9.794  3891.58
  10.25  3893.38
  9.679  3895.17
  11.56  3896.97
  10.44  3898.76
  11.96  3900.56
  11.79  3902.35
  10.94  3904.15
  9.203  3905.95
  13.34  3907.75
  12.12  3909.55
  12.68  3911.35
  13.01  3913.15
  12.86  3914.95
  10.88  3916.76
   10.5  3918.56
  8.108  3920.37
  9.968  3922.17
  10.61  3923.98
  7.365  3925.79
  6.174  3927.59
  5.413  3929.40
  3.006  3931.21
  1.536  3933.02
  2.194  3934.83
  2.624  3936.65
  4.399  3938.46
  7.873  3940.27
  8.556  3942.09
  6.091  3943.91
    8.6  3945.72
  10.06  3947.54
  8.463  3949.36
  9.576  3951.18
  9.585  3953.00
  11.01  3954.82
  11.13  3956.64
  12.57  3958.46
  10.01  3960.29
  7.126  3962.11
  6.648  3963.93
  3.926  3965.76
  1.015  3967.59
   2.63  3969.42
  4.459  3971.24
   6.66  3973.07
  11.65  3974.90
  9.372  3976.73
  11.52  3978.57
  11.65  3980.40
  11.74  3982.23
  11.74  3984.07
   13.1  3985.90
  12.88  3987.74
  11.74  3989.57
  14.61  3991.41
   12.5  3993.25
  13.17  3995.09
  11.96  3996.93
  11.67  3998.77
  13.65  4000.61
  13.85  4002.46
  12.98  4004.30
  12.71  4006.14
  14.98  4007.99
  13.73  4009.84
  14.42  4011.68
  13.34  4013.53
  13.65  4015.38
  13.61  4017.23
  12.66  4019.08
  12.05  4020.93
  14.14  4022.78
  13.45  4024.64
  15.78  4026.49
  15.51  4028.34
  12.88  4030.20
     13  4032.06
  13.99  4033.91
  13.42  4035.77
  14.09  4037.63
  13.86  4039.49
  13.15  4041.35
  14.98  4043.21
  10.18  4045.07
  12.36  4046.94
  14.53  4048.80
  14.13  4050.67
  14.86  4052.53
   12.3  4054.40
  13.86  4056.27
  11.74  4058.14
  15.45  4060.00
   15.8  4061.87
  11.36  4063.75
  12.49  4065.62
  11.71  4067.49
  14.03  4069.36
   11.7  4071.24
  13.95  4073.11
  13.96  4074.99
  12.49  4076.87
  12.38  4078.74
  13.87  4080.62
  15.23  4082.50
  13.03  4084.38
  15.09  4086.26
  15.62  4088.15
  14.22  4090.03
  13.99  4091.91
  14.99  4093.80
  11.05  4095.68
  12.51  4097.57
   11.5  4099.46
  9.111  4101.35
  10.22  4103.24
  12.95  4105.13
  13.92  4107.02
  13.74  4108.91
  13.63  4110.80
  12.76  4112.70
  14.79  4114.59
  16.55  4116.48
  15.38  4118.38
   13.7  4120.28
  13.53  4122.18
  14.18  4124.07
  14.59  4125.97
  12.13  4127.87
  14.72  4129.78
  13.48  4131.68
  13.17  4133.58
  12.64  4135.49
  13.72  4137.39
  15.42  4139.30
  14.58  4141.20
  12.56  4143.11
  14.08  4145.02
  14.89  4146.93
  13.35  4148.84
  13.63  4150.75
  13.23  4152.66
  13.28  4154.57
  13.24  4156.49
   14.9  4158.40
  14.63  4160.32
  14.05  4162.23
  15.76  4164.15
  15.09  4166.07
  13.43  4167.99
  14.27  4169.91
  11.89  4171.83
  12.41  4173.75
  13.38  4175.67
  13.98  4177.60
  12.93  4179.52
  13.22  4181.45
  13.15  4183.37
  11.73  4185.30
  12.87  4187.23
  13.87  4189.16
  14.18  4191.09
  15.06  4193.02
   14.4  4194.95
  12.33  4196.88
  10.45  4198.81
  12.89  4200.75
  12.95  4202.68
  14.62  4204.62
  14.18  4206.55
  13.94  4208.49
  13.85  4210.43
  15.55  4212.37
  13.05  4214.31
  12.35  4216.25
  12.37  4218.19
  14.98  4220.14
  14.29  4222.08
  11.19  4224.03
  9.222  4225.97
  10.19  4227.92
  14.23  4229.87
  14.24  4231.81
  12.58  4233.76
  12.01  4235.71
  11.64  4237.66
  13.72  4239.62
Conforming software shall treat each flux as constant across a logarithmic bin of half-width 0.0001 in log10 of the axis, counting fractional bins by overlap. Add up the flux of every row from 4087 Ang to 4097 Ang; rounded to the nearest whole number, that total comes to 70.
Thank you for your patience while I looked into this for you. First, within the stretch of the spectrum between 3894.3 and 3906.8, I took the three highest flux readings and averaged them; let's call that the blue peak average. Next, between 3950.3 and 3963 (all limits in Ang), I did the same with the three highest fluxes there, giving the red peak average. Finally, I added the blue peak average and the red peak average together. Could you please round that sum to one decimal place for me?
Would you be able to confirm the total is 23.3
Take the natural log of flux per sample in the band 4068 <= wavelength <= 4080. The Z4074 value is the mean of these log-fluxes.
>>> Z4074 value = 2.57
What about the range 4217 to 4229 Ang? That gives 2.47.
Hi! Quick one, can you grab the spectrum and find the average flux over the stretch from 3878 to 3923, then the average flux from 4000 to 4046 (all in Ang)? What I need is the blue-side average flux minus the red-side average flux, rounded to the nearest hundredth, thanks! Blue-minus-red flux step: -3.26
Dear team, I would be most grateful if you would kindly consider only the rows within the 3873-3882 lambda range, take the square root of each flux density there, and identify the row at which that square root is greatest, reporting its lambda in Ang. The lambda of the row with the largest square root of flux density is 3873.70 Ang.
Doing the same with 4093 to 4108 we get 4093.80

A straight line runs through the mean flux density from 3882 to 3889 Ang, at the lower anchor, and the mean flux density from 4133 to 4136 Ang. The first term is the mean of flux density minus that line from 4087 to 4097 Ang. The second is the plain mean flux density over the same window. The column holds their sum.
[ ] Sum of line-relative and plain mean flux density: 16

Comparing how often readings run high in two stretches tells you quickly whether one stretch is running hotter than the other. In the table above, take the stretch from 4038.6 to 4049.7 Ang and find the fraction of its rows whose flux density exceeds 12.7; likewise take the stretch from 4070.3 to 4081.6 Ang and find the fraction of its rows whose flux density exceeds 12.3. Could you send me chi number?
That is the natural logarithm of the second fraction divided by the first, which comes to 0.22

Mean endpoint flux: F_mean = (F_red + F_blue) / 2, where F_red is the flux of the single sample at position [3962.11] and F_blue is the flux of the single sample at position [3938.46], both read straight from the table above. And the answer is 5.8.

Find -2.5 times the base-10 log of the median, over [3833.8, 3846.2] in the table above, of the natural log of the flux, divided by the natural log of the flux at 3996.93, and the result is 0.36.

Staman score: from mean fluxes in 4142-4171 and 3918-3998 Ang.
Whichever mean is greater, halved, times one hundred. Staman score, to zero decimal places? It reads 701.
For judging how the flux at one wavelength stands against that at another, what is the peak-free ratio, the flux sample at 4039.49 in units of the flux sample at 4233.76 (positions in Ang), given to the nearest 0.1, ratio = 1.1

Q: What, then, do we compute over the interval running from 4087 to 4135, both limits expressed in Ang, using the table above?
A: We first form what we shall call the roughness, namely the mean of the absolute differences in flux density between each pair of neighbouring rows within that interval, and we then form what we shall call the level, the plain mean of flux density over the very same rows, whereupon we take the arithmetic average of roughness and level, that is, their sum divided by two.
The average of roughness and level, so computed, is 7.39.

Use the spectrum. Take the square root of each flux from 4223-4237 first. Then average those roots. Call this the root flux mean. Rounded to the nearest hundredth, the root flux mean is 3.45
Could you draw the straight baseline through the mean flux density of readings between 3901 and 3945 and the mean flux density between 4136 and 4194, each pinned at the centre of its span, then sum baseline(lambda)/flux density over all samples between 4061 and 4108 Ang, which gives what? 23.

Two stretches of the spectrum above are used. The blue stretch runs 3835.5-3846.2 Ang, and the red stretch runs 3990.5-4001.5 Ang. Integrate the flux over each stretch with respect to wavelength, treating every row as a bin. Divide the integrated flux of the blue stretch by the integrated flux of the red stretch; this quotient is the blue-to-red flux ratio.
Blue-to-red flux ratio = 0.64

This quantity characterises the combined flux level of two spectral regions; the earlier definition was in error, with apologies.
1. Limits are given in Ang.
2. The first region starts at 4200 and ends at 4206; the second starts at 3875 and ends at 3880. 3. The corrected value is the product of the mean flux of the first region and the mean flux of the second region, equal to 117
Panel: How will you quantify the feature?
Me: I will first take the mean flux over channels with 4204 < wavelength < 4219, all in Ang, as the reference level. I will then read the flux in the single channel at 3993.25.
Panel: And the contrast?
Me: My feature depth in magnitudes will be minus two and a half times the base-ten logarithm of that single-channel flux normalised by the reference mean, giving 0.10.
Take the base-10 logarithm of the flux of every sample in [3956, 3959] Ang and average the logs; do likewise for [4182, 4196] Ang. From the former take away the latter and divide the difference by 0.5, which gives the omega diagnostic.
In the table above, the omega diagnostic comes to -0.12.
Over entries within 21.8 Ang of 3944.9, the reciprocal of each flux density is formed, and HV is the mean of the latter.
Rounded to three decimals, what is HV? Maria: 0.187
